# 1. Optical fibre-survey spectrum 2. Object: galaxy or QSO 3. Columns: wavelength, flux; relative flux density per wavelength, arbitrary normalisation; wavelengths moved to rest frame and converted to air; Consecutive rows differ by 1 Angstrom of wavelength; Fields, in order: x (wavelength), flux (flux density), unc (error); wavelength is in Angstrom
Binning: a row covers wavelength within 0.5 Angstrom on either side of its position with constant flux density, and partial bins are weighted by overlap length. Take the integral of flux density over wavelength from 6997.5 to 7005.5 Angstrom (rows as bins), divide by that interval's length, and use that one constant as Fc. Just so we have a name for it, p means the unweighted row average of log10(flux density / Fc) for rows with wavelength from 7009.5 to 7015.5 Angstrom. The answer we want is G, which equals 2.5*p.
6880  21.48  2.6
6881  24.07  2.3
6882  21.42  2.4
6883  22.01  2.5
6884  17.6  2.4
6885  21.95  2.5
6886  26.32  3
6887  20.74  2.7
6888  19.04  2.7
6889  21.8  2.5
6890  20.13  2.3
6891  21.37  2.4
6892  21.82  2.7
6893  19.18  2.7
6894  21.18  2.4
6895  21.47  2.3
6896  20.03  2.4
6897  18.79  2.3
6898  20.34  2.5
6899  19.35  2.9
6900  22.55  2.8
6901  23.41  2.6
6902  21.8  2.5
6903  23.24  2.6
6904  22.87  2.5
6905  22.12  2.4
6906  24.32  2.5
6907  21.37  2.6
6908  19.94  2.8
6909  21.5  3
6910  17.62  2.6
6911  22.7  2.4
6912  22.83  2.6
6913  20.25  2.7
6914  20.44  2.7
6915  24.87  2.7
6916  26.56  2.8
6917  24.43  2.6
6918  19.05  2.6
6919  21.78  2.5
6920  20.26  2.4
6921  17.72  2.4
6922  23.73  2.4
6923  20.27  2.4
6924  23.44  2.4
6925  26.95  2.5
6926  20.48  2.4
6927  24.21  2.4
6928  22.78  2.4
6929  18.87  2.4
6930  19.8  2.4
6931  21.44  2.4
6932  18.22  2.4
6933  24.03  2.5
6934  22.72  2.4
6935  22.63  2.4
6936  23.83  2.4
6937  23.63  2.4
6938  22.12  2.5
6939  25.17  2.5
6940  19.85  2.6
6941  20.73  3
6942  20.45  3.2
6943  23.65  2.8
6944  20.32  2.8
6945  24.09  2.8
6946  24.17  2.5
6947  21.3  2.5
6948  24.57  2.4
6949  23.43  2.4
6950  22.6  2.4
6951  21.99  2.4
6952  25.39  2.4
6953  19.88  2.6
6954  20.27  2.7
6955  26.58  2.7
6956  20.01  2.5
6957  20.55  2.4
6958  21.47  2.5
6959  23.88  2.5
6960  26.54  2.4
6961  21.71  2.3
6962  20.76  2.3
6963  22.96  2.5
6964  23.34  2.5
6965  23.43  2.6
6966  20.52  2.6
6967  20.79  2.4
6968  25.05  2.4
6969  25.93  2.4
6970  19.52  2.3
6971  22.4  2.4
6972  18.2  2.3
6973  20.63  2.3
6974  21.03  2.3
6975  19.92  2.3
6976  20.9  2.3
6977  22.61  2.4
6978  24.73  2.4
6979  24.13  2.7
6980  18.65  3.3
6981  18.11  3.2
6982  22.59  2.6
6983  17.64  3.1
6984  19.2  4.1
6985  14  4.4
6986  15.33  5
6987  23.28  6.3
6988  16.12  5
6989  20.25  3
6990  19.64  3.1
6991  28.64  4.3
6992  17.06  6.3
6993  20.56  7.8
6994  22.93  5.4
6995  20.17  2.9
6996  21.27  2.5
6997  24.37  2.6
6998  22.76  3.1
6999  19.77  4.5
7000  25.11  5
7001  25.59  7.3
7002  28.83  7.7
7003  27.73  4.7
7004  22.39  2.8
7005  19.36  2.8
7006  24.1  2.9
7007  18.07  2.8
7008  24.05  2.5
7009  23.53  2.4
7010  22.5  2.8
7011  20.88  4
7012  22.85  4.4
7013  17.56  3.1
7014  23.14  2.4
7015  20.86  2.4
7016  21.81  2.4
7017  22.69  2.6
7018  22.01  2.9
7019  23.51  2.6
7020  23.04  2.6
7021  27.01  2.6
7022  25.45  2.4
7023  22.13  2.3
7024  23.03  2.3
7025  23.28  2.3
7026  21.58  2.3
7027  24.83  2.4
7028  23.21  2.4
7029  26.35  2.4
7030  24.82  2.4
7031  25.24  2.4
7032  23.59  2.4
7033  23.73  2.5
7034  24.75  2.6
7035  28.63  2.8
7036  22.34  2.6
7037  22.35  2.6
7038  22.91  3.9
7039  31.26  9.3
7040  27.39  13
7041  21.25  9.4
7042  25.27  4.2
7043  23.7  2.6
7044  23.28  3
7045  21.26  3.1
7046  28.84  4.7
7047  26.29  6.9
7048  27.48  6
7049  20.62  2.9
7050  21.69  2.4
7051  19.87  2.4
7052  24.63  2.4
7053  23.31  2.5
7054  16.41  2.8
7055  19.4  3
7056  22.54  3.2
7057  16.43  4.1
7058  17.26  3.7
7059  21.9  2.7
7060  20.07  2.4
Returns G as -0.13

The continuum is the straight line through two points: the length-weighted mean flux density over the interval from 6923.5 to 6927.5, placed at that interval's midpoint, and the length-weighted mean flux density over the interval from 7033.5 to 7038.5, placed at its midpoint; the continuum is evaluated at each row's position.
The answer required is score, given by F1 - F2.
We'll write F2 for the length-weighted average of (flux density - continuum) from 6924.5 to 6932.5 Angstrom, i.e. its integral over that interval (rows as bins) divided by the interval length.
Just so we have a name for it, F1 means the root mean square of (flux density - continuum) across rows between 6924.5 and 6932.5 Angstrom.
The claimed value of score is 5.7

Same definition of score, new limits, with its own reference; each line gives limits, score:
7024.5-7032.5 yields 1.4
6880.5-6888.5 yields 5.2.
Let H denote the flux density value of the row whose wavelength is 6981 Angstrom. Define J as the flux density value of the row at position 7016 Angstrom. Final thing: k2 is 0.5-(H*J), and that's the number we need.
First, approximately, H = 18.11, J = 21.81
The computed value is -394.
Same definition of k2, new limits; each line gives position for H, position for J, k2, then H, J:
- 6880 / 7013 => -377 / 21.48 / 17.56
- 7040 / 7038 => -627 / 27.39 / 22.91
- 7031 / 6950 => -570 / 25.24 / 22.6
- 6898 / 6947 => -433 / 20.34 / 21.3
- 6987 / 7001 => -595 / 23.28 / 25.59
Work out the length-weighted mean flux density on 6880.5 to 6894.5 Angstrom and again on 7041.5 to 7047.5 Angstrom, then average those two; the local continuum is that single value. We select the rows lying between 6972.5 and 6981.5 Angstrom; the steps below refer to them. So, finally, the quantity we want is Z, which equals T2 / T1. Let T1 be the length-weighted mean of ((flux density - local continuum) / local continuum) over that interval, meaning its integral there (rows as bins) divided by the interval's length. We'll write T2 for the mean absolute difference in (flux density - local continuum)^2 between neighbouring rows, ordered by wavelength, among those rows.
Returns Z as -69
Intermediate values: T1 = -0.081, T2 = 6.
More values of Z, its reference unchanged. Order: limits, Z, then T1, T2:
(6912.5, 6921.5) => -170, -0.058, 10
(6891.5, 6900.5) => -82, -0.110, 9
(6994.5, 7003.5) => 211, 0.039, 8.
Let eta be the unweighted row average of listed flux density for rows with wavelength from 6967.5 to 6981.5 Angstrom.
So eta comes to 21.6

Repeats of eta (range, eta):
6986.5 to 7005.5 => 22.4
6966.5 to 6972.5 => 22.0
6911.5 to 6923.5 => 21.8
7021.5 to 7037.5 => 24.1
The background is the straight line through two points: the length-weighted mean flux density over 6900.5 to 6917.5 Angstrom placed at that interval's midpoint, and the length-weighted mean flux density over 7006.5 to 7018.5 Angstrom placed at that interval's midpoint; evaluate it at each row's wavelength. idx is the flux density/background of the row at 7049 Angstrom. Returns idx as 0.96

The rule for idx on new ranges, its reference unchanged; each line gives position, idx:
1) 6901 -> 1.04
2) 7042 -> 1.18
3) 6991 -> 1.31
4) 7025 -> 1.08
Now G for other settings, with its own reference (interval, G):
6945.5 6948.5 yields -0.03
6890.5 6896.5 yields -0.15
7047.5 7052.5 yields -0.06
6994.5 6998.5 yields -0.09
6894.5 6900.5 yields -0.17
